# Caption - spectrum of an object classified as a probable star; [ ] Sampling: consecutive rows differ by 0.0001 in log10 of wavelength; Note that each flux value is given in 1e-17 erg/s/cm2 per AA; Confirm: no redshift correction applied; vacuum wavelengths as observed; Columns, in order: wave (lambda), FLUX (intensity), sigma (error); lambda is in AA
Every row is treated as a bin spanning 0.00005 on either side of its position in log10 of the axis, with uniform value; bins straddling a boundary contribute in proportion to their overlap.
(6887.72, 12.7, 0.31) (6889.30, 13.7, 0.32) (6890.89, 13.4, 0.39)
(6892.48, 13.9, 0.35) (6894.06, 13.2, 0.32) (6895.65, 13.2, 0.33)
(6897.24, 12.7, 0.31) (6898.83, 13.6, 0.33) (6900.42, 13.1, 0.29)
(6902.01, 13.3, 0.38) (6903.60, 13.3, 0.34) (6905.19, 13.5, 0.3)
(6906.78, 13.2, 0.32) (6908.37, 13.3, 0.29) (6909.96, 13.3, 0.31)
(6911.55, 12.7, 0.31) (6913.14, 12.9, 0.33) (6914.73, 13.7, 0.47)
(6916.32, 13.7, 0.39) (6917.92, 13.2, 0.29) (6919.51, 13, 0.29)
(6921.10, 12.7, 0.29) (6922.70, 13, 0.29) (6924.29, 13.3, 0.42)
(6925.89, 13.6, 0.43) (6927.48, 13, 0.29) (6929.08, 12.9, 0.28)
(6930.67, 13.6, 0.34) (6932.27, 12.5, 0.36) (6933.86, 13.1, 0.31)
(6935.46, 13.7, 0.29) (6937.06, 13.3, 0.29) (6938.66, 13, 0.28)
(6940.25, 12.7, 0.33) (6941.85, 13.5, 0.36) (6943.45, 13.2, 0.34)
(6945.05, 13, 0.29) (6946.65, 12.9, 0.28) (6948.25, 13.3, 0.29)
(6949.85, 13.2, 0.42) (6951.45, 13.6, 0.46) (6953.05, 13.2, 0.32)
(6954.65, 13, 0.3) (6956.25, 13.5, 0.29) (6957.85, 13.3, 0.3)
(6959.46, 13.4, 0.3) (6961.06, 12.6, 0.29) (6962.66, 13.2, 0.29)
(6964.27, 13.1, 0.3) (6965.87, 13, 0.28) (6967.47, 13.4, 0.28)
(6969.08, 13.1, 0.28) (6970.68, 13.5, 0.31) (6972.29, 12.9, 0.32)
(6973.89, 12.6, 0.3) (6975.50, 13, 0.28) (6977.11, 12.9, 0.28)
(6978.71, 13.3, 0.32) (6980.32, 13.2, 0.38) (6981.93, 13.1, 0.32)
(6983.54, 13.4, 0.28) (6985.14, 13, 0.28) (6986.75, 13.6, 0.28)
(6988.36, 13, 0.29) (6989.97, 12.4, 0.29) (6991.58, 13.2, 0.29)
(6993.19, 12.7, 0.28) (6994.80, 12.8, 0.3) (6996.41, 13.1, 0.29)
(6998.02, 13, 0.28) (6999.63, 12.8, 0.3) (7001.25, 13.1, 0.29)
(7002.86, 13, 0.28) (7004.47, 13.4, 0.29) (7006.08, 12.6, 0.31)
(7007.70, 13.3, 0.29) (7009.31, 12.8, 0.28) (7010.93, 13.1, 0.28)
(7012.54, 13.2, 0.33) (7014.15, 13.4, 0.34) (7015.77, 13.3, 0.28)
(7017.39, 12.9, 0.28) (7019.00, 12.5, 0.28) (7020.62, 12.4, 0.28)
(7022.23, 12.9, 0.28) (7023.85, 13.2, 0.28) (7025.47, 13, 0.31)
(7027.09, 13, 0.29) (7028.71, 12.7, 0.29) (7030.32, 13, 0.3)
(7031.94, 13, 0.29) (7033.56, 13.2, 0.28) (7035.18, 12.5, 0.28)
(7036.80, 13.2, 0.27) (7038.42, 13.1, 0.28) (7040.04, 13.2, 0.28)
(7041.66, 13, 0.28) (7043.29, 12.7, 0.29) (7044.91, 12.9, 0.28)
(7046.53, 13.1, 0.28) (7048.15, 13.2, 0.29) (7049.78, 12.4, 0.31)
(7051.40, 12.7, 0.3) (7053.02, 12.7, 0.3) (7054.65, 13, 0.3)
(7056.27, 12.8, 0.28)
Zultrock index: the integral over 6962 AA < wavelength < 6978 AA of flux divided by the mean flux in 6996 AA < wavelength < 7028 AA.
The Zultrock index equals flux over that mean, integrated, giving 16.1 AA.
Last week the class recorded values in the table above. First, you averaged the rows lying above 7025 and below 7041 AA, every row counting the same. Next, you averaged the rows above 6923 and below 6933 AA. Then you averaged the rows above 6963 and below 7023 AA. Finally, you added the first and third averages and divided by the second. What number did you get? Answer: 1.98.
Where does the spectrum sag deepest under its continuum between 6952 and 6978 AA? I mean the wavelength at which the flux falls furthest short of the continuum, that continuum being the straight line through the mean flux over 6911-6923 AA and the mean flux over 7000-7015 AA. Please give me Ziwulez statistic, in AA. 6961.06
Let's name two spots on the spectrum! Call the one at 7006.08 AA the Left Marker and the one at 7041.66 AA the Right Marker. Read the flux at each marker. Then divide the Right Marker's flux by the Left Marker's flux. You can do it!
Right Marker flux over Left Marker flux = 1.03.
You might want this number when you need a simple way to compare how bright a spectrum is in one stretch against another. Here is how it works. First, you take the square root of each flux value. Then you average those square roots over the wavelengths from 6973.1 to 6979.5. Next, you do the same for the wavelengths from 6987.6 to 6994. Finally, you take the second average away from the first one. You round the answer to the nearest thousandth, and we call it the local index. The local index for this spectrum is 0.017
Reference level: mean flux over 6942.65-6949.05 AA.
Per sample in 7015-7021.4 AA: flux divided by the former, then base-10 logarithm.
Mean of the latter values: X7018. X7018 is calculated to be -0.011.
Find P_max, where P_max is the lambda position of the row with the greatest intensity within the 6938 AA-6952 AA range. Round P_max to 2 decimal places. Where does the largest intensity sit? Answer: 6951.45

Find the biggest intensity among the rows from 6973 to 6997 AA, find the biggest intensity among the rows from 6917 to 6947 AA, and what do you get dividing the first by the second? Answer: 0.993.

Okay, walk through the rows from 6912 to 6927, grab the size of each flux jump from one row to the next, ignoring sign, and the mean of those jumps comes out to 0.34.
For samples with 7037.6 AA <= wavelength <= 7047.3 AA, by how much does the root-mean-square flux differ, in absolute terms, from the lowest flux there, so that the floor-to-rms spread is 0.30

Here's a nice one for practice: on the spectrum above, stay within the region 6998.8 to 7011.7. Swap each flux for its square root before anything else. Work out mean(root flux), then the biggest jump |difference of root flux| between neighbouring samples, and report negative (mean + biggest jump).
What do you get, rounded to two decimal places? -3.72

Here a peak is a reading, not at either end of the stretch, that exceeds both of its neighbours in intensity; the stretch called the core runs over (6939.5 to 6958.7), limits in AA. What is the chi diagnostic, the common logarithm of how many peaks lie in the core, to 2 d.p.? 0.60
